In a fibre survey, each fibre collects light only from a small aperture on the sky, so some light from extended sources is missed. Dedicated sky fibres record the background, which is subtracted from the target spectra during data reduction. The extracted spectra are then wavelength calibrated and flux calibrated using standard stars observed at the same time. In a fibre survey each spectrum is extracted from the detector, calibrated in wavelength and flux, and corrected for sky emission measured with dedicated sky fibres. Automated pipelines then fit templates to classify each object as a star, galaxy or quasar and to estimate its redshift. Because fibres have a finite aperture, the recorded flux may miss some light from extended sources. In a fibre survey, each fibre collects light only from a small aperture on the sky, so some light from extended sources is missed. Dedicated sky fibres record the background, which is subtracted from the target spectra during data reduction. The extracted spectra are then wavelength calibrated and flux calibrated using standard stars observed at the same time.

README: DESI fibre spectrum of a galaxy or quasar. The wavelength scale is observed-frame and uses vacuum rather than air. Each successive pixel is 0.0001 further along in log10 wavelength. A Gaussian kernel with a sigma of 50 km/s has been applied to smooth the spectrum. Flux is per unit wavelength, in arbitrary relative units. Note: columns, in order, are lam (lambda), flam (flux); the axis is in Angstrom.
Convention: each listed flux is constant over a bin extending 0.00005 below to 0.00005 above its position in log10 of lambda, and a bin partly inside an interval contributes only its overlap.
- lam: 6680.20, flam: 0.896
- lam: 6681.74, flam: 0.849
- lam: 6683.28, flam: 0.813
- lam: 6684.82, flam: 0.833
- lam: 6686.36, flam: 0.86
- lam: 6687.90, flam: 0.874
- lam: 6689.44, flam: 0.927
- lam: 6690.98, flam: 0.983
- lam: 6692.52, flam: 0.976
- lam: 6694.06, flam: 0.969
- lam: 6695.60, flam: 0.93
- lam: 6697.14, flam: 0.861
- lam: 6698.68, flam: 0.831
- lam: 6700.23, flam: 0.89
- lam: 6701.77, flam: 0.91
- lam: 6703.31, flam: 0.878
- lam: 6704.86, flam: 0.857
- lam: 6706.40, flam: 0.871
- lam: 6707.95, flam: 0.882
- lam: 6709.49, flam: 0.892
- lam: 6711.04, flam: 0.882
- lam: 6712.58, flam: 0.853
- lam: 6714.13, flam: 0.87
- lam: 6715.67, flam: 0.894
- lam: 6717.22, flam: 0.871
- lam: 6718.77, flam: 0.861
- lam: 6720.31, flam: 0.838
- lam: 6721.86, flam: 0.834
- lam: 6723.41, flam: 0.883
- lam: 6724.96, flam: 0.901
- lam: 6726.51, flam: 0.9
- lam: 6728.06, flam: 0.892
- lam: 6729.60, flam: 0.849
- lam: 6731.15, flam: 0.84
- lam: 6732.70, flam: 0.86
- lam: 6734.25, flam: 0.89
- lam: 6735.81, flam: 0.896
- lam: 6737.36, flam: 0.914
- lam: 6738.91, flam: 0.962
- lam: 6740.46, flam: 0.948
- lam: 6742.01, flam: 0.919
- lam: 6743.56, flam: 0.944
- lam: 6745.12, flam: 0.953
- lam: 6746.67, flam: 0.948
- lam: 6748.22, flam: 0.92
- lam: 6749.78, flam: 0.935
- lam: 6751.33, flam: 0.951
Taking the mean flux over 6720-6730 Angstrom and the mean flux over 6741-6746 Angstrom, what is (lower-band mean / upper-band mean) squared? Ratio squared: 0.86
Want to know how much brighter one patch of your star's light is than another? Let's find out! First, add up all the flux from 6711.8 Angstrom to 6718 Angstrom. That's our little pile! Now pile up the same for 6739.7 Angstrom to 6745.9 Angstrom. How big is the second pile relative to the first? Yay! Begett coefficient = 1.08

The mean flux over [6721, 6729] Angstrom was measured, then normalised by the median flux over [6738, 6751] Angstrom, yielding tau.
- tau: 0.93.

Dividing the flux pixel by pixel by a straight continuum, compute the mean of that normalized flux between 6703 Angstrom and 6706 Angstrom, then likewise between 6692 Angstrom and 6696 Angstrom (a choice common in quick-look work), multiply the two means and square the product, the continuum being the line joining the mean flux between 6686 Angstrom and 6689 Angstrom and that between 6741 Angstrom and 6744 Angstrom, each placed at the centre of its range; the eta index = 1.1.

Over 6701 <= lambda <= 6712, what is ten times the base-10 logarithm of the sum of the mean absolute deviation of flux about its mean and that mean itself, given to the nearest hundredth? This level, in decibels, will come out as -0.49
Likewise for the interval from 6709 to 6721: -0.53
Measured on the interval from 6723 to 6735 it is -0.47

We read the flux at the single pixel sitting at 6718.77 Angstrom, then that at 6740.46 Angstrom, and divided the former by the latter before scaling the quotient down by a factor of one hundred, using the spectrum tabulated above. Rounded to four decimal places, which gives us 0.0091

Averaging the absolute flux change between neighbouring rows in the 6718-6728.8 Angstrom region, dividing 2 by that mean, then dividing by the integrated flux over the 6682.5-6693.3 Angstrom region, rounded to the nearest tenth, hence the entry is 12.1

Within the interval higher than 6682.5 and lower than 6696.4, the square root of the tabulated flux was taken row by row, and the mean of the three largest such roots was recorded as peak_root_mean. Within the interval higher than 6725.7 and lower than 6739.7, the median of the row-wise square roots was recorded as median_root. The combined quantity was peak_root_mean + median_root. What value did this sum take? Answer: 1.93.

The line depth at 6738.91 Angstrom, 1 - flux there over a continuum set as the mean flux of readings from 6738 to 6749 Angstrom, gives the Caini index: -0.02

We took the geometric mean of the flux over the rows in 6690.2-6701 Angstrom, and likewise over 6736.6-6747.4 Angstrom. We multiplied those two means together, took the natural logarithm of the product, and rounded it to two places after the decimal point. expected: -0.15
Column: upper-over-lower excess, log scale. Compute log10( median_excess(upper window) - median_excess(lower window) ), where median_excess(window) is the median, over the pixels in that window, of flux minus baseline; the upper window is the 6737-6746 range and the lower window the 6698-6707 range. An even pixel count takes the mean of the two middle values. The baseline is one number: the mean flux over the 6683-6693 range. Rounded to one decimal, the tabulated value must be -1.1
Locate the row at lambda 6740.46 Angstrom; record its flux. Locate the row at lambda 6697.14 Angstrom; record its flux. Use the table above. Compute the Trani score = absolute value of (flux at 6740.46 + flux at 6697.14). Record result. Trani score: 1.809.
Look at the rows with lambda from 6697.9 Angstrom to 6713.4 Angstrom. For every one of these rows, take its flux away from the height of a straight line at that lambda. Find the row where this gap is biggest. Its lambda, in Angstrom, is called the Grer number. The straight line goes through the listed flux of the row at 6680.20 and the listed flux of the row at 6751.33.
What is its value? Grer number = 6698.68 Angstrom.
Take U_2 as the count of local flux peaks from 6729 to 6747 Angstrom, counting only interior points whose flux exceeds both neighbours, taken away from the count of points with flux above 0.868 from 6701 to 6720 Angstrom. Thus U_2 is 7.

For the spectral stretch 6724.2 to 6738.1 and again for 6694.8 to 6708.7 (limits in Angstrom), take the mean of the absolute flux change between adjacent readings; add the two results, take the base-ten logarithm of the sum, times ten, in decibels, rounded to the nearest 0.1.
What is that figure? -13.1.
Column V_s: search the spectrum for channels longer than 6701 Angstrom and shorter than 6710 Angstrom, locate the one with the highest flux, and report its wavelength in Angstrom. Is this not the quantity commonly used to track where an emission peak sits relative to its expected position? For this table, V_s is 6701.77 Angstrom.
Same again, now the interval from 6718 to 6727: 6724.96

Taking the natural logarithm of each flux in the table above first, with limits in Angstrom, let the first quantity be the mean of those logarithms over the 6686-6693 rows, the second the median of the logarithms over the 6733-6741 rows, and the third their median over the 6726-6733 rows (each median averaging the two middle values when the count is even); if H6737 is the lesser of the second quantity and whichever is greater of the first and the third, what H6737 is -0.090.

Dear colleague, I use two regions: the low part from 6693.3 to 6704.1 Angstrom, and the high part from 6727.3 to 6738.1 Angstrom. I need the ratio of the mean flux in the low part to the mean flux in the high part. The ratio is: 1.02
